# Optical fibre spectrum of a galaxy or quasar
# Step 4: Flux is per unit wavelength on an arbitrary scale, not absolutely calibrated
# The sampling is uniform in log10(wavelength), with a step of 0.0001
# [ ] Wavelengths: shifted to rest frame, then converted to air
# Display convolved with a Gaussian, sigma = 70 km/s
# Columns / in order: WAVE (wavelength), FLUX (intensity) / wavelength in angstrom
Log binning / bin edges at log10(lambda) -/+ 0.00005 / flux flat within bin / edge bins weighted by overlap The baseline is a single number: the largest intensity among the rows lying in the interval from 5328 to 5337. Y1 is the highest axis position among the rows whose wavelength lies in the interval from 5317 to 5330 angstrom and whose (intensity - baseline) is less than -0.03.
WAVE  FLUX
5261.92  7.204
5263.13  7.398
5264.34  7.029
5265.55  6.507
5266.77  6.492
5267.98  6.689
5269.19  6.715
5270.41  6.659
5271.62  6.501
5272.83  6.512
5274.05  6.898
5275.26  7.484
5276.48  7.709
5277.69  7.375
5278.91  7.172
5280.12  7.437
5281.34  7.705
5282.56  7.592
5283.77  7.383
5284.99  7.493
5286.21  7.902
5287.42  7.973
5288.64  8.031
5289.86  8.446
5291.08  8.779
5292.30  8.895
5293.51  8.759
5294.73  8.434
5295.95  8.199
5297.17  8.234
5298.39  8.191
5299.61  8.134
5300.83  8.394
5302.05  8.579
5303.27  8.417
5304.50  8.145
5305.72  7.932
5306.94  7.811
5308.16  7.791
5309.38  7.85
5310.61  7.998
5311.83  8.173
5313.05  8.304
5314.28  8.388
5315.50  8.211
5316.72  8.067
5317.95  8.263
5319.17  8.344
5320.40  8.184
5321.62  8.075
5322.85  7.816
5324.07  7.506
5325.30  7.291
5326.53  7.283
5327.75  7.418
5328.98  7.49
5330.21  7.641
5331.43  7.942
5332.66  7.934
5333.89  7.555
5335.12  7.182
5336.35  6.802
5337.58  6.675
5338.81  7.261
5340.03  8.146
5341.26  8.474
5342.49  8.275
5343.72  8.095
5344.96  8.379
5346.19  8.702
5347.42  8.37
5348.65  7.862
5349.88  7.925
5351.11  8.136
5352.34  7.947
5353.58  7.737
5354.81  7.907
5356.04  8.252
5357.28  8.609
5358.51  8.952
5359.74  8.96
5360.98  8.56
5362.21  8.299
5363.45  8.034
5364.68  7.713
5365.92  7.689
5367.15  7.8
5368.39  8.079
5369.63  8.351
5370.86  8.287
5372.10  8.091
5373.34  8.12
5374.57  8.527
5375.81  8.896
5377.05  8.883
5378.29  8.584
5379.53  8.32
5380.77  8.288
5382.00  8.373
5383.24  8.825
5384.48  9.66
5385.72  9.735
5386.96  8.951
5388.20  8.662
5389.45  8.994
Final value 5328.98 angstrom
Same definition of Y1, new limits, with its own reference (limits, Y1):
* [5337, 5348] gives 5338.81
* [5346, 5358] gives 5354.81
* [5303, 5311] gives 5309.38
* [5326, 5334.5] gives 5333.89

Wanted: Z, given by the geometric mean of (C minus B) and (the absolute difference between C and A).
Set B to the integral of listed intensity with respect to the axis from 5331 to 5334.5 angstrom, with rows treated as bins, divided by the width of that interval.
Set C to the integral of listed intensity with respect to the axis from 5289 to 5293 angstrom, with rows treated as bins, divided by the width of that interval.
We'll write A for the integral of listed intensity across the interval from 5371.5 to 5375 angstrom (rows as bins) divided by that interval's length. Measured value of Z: 0.6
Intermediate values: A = 8.24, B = 7.79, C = 8.7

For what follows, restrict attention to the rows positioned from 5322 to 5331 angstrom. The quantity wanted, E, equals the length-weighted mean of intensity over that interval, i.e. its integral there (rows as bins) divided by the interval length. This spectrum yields 7.5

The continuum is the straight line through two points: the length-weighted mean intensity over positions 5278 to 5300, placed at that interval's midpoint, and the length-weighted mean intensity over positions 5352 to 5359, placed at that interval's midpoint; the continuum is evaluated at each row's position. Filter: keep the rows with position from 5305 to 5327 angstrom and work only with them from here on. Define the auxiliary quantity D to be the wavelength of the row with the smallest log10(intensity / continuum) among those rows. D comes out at 5326.53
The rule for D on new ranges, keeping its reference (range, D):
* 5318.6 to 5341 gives 5337.58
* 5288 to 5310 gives 5308.16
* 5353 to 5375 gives 5365.92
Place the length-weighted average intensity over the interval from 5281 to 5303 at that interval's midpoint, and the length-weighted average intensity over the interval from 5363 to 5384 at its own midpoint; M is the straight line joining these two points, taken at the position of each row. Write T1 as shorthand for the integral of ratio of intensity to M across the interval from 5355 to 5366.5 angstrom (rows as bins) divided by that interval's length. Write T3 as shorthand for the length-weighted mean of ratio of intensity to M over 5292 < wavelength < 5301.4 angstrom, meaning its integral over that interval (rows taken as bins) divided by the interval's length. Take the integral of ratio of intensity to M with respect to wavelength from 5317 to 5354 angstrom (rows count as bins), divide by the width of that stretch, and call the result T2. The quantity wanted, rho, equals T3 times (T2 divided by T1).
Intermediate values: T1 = 1.005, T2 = 0.95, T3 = 1.02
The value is 0.97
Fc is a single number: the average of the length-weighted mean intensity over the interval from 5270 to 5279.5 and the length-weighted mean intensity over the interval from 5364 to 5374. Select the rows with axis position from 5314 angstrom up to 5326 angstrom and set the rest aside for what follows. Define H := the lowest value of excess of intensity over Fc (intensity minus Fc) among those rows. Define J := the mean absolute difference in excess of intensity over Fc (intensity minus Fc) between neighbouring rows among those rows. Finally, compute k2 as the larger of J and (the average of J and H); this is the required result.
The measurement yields 0.18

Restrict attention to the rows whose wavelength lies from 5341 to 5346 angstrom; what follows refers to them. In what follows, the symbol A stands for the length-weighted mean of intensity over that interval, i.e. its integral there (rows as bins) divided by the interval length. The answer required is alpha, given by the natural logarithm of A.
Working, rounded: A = 8.3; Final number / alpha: 2.12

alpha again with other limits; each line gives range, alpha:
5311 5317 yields 2.11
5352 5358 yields 2.09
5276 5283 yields 2.01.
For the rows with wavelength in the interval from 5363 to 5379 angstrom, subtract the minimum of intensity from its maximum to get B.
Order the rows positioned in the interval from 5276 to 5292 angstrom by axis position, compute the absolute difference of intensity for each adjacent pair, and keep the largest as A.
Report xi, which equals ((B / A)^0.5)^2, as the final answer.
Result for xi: 2.9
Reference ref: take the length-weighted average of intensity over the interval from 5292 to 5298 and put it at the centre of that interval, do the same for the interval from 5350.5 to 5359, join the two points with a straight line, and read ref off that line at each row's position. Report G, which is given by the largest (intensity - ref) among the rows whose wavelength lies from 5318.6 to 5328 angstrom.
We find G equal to -0.03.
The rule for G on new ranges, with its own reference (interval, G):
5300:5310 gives 0.13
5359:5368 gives 0.78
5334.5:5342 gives 0.20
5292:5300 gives 0.40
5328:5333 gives -0.37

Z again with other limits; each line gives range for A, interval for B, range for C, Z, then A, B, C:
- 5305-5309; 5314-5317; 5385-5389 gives 1.0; 7.87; 8.24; 9.1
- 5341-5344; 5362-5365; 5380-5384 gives 0.4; 8.28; 8.01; 8.5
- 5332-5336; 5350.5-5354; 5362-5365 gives 0.2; 7.50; 7.94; 8.0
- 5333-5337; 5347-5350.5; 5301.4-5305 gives 0.6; 7.22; 8.05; 8.4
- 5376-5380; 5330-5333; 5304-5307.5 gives 0.3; 8.63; 7.87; 8.0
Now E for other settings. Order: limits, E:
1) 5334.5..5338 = 6.9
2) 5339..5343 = 8.2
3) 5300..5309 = 8.1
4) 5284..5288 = 7.8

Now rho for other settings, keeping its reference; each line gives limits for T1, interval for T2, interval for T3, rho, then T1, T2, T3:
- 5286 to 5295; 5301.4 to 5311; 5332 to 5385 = 0.94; 1.030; 0.98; 0.99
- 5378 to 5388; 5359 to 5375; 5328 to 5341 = 0.84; 1.064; 0.99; 0.91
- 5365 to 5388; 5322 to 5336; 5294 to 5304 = 0.91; 1.026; 0.92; 1.02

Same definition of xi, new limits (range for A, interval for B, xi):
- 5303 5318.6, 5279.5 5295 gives 5.6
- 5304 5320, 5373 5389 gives 7.6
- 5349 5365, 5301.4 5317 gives 2.0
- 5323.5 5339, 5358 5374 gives 2.2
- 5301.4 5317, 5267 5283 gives 4.4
